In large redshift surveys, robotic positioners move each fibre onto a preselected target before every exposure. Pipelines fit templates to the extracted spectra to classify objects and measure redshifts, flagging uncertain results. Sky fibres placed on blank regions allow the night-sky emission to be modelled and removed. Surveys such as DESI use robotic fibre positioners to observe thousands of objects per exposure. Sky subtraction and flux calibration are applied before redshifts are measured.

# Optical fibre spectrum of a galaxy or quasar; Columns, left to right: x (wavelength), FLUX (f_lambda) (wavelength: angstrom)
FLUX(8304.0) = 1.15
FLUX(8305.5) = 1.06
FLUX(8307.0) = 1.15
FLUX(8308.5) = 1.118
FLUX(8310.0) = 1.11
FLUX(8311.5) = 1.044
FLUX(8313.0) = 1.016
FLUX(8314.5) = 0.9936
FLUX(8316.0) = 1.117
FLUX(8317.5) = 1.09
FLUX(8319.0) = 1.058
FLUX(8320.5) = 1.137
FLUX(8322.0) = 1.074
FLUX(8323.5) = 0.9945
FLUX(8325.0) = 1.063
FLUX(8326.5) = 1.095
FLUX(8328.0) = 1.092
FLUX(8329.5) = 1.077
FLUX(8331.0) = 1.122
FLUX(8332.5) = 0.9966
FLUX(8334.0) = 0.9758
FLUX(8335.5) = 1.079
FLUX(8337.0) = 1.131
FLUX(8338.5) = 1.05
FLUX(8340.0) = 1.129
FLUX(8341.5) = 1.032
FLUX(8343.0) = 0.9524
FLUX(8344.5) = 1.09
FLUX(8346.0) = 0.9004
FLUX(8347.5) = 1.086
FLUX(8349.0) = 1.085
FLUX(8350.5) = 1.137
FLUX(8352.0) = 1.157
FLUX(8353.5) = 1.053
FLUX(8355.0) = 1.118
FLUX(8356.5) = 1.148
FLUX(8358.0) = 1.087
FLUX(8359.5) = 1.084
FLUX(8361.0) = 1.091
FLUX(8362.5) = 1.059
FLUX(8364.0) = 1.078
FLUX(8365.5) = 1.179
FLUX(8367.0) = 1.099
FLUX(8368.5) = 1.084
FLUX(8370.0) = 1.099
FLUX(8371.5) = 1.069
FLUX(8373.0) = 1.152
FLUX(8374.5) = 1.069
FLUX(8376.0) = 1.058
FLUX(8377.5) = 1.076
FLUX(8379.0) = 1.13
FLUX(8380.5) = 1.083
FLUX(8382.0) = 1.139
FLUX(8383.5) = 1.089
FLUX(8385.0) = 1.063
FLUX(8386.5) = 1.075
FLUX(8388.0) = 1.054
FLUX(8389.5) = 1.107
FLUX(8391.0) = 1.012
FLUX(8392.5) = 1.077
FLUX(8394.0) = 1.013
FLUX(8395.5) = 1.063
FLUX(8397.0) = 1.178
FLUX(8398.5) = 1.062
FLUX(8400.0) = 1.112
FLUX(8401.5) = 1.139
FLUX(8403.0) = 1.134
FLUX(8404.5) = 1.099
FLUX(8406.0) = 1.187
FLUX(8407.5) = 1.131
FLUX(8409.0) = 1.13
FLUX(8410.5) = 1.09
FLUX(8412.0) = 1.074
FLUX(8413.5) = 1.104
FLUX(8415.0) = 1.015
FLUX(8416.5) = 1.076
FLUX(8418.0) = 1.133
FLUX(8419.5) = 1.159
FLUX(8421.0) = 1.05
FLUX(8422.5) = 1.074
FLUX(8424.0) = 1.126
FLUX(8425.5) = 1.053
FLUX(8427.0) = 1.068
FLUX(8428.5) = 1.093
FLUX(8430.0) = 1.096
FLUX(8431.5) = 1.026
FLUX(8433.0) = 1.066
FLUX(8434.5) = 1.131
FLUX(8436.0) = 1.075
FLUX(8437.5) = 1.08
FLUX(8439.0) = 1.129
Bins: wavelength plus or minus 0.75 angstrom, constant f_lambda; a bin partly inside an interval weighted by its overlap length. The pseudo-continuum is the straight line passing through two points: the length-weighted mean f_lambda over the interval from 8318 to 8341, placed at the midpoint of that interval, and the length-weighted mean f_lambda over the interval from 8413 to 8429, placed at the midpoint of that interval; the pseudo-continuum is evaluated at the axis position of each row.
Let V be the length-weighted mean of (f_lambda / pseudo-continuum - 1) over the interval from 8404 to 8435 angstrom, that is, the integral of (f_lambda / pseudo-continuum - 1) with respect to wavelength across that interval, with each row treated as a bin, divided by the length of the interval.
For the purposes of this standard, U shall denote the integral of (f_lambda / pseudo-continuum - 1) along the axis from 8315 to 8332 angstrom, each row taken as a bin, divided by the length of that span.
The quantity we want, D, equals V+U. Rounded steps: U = 0.010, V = 0.008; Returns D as 0.017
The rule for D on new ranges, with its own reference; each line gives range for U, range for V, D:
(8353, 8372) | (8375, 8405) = 0.025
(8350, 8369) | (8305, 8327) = 0.032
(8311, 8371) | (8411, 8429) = 0.000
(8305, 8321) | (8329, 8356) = 0.004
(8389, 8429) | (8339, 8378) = 0.017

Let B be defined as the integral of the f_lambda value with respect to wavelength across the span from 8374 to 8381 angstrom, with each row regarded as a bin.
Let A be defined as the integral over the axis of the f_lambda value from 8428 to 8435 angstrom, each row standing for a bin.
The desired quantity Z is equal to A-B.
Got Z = 0.0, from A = 7.6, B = 7.59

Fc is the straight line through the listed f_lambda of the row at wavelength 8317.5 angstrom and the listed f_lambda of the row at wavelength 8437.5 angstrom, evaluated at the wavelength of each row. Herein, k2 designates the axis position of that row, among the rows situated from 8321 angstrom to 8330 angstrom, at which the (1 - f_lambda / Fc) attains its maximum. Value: 8323.5 angstrom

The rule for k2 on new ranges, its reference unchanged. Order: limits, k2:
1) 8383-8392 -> 8391.0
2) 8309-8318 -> 8314.5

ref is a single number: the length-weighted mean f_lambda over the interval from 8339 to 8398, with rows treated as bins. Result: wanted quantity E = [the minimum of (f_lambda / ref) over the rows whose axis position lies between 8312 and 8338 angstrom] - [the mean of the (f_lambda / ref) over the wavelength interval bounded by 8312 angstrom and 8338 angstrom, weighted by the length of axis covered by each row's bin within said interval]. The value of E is -0.082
